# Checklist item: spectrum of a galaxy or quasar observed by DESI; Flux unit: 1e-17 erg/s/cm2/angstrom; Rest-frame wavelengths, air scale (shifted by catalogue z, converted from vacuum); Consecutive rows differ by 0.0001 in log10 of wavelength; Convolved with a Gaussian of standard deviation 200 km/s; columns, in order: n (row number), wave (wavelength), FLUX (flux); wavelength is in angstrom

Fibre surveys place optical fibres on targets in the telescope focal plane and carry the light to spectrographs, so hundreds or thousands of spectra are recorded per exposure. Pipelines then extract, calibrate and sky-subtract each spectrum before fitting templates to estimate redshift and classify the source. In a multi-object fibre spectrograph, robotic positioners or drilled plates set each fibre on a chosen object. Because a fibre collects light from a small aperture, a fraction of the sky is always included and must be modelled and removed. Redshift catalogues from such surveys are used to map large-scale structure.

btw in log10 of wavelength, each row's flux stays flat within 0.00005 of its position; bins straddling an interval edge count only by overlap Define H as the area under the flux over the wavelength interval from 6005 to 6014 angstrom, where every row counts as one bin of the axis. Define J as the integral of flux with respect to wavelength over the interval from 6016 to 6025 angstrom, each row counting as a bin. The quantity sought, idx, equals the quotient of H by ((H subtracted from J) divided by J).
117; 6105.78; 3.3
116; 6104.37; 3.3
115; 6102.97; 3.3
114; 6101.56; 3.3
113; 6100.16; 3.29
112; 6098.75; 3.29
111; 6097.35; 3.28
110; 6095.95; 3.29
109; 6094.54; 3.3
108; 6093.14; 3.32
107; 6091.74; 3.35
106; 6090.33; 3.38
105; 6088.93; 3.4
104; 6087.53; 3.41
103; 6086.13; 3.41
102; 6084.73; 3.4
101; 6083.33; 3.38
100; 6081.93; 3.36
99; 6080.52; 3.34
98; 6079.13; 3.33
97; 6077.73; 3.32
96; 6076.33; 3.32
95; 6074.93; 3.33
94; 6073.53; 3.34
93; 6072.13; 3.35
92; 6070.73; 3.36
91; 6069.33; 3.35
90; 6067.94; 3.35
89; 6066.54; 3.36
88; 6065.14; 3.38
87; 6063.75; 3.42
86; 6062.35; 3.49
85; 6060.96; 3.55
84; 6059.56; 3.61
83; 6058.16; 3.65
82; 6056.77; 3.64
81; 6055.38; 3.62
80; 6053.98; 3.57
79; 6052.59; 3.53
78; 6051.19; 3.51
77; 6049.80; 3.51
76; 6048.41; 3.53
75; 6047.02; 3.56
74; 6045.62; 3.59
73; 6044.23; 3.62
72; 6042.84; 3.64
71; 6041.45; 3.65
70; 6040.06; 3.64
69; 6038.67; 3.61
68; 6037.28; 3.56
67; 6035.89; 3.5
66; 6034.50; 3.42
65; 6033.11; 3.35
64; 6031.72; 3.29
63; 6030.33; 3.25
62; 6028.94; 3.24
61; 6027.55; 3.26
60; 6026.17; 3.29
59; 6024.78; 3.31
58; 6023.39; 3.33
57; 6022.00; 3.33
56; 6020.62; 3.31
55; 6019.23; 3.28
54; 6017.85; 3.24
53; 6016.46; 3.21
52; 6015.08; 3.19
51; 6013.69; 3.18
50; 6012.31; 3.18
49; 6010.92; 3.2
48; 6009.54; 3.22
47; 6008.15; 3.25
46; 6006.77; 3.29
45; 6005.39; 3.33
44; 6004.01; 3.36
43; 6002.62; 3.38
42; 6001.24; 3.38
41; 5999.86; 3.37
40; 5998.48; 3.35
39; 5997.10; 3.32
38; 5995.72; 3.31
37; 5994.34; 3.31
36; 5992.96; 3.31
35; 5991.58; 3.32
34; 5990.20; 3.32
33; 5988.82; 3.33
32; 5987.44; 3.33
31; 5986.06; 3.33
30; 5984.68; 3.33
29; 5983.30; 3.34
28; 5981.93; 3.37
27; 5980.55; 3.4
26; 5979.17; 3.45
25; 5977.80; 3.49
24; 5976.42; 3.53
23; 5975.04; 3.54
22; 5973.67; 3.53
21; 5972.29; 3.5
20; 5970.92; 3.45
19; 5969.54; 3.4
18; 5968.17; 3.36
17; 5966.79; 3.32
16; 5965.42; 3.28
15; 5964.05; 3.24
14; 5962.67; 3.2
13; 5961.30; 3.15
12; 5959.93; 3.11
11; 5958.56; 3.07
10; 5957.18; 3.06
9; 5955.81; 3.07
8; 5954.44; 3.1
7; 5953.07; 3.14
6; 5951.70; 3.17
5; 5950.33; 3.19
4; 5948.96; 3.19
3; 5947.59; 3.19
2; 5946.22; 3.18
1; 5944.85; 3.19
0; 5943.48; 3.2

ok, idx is 1864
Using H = 29.1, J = 29.6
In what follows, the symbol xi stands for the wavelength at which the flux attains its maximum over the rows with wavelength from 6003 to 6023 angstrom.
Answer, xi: 6004.01 angstrom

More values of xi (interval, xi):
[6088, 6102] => 6088.93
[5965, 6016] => 5975.04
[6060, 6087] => 6060.96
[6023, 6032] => 6023.39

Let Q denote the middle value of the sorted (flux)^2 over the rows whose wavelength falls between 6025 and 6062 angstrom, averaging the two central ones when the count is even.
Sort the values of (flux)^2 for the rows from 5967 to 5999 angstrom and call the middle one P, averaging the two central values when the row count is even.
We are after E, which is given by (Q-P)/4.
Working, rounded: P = 11.2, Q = 12.6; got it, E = 0.4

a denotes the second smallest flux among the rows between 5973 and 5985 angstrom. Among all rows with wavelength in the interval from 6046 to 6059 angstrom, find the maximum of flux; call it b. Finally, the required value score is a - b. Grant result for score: -0.31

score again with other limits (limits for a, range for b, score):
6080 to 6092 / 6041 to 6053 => -0.30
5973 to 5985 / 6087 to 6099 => -0.07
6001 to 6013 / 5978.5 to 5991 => -0.25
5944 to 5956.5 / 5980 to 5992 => -0.30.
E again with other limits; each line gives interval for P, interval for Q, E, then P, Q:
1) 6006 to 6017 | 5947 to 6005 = 0.2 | 10.3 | 11.1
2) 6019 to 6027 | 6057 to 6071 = 0.2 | 11.0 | 11.6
